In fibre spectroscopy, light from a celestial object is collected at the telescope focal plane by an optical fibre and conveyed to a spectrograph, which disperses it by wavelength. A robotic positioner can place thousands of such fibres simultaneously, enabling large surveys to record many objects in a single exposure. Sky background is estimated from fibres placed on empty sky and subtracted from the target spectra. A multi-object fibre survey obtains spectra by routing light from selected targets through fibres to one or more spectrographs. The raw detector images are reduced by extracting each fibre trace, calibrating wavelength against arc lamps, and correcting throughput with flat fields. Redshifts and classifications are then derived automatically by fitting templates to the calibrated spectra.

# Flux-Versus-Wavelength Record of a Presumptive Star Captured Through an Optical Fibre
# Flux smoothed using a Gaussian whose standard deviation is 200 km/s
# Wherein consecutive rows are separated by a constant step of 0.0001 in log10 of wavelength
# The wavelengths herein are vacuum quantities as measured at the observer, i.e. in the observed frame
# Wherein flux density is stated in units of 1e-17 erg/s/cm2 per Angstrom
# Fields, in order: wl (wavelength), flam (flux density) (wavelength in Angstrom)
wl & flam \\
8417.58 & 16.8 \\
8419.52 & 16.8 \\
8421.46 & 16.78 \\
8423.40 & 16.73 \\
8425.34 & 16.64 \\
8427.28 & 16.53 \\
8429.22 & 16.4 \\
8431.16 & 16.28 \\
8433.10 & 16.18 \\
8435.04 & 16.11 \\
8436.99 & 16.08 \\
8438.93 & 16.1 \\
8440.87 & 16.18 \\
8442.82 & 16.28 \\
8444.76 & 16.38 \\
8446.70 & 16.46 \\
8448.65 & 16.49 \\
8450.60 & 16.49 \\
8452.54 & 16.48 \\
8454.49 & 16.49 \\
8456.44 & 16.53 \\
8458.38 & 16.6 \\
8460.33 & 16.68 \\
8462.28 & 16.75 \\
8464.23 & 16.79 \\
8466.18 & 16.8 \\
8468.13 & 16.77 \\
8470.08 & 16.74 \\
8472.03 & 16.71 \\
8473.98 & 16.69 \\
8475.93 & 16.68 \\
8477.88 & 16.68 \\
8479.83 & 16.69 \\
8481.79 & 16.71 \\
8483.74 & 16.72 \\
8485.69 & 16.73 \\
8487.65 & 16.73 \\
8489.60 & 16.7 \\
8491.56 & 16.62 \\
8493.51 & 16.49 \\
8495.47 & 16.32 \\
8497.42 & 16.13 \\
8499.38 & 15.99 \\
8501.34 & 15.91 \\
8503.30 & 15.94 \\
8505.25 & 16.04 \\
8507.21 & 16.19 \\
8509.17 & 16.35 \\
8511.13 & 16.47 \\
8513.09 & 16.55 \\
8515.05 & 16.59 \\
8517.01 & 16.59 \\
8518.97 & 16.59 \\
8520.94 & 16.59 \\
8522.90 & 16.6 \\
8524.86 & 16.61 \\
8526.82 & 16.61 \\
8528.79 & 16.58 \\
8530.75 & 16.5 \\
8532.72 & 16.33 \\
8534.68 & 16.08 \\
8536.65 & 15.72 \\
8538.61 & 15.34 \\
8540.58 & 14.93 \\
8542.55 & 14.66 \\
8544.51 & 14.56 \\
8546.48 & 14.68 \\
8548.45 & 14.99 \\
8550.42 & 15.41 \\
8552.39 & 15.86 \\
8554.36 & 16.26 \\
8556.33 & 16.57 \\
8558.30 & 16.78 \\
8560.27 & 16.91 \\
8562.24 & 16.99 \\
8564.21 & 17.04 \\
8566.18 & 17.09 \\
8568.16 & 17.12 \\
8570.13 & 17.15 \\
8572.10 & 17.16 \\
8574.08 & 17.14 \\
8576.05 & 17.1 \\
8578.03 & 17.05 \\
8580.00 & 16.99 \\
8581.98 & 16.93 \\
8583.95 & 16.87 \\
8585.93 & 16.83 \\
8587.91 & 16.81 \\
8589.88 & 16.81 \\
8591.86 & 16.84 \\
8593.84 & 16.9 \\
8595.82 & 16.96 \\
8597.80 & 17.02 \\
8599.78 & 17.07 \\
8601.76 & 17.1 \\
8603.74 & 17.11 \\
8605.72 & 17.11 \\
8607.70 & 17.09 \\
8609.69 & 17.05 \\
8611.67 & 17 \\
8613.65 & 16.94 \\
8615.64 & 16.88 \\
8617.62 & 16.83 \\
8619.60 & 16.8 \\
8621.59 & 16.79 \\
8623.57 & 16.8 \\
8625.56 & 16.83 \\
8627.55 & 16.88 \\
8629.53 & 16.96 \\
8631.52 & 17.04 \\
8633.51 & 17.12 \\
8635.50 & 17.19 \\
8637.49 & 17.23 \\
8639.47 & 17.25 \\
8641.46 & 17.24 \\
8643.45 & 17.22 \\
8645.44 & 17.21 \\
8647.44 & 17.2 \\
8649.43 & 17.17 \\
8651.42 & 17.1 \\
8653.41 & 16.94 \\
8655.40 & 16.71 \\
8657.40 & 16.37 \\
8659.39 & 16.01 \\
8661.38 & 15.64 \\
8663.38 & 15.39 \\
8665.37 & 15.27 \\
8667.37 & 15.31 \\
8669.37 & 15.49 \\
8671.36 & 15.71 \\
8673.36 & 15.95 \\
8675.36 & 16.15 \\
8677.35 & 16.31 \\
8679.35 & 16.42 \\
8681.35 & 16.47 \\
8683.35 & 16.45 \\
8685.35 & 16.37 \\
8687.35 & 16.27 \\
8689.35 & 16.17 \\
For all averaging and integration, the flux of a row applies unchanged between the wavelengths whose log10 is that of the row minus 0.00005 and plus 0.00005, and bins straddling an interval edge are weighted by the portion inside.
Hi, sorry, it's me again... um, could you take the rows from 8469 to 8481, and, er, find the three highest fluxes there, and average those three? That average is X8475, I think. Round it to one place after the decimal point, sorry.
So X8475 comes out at 16.7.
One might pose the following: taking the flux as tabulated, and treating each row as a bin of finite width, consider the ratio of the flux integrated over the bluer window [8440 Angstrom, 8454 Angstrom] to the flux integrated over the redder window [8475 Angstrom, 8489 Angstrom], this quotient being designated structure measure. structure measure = 0.98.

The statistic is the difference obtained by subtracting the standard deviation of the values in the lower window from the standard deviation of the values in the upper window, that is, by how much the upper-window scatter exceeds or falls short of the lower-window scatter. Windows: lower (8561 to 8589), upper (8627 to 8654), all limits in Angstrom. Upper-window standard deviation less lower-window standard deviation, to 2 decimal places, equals 0.00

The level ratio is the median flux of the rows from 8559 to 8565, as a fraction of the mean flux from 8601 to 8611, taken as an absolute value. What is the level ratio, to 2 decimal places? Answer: 0.99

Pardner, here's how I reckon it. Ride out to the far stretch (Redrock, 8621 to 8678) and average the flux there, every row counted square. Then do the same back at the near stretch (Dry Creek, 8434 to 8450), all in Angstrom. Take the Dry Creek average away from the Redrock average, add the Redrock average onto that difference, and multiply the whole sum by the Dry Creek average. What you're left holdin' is 274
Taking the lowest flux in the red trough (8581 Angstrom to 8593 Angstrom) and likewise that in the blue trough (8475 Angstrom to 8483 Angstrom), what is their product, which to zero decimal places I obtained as 280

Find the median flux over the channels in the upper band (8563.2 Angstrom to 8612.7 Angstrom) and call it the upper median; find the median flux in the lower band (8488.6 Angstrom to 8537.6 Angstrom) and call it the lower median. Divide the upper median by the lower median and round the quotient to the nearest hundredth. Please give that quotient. 1.03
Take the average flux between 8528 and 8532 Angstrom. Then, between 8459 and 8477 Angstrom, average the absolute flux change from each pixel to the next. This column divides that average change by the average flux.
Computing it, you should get 0.002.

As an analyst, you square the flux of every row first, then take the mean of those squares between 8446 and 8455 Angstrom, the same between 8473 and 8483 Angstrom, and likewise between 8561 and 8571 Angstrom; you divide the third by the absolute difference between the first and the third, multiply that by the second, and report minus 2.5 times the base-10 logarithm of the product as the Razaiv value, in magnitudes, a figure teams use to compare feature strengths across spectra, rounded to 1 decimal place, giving -9.0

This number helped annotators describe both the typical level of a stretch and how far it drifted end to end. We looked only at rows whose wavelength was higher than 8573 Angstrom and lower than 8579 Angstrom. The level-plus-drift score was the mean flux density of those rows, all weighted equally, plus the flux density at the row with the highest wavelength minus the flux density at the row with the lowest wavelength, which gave 17.0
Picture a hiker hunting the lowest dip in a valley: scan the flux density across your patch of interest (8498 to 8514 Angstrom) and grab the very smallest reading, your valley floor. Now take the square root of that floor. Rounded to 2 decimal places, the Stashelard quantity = 3.99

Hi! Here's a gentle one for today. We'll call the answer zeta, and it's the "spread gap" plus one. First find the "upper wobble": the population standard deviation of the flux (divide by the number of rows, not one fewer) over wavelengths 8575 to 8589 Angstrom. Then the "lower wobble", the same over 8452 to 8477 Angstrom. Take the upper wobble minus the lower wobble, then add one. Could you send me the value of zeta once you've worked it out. 1.00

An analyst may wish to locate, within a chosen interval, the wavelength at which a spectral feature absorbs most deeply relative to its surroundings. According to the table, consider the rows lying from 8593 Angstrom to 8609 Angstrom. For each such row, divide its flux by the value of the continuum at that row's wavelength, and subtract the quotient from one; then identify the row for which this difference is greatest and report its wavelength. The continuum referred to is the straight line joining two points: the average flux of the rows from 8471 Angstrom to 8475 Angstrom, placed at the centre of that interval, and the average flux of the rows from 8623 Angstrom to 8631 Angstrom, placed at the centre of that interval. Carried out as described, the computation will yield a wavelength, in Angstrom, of 8593.84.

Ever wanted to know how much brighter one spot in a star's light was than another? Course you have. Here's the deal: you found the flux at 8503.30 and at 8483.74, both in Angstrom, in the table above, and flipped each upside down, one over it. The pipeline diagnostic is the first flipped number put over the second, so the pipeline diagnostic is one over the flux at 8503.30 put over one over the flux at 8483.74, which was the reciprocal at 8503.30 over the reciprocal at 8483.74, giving 1.05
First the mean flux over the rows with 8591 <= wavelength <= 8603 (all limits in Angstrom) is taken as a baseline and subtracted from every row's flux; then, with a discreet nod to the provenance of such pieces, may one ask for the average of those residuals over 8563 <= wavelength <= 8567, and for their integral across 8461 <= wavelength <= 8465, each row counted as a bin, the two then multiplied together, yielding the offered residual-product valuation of -0.07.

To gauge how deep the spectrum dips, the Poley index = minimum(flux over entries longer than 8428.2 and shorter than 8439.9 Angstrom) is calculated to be 16.08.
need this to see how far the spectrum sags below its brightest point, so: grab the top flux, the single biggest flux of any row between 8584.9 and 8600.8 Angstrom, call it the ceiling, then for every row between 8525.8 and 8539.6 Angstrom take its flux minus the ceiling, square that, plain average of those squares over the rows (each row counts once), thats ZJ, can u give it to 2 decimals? 1.02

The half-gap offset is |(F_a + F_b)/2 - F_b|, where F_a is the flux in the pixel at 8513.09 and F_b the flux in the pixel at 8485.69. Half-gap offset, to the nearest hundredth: 0.09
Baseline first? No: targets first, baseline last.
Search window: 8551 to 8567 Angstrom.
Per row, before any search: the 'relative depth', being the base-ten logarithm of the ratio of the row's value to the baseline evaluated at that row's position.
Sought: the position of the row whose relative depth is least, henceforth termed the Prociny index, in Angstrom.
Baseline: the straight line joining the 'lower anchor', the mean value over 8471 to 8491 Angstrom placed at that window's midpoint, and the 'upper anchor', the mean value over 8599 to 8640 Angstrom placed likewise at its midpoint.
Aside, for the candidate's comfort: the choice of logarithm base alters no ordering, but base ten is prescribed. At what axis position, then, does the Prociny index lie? 8552.39 Angstrom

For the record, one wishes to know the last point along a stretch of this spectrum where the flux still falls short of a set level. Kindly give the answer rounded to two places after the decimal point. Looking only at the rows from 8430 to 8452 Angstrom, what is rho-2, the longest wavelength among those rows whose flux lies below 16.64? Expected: 8450.60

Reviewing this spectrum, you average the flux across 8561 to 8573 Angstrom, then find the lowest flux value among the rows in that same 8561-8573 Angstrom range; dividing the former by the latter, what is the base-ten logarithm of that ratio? 0.0026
